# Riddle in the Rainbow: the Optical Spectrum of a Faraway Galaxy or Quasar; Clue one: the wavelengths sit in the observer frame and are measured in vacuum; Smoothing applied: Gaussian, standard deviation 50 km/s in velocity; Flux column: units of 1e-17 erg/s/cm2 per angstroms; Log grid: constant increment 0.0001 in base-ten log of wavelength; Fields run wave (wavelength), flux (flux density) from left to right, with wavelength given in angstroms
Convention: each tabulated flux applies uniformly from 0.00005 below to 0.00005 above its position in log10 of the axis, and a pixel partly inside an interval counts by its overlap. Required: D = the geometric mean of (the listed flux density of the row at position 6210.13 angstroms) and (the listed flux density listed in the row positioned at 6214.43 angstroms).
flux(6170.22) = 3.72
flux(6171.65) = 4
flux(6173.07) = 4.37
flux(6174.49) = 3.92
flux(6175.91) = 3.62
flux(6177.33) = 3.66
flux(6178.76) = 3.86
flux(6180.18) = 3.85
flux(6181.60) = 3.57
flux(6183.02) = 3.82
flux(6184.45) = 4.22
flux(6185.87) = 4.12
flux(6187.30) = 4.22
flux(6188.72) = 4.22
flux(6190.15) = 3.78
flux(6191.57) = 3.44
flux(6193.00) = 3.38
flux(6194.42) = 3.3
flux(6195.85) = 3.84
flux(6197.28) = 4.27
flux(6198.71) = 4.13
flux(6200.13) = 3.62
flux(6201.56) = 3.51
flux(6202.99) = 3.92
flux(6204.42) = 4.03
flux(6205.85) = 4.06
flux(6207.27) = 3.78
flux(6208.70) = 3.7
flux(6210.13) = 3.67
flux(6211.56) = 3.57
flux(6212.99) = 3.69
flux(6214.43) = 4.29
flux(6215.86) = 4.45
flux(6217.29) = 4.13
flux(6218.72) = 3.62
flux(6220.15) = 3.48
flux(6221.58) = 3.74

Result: 3.97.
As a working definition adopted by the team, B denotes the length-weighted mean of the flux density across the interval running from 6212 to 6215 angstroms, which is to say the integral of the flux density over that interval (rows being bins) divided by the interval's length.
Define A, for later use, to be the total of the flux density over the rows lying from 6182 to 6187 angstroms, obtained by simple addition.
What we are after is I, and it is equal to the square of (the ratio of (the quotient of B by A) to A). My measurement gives 0.0007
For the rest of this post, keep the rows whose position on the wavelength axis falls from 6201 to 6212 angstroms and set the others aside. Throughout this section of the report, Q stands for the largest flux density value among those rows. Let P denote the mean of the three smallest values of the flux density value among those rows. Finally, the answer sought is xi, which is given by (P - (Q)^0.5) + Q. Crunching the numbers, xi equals 5.63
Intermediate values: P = 3.58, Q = 4.06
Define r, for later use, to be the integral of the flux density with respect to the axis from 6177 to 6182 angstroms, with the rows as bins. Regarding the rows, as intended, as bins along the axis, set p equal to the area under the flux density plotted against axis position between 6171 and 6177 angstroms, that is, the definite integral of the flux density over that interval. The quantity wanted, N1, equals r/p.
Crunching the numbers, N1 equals 0.79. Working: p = 24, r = 18.7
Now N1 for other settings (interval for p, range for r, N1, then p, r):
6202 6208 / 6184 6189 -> 0.89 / 24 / 21.0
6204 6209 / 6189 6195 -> 1.09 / 20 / 21.2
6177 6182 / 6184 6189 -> 1.12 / 19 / 21.0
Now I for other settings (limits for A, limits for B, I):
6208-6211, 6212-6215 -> 0.0052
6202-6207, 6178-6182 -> 0.0007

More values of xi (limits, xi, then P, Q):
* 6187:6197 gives 5.54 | 3.37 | 4.22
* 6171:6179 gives 5.99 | 3.71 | 4.37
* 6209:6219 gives 5.96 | 3.62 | 4.45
